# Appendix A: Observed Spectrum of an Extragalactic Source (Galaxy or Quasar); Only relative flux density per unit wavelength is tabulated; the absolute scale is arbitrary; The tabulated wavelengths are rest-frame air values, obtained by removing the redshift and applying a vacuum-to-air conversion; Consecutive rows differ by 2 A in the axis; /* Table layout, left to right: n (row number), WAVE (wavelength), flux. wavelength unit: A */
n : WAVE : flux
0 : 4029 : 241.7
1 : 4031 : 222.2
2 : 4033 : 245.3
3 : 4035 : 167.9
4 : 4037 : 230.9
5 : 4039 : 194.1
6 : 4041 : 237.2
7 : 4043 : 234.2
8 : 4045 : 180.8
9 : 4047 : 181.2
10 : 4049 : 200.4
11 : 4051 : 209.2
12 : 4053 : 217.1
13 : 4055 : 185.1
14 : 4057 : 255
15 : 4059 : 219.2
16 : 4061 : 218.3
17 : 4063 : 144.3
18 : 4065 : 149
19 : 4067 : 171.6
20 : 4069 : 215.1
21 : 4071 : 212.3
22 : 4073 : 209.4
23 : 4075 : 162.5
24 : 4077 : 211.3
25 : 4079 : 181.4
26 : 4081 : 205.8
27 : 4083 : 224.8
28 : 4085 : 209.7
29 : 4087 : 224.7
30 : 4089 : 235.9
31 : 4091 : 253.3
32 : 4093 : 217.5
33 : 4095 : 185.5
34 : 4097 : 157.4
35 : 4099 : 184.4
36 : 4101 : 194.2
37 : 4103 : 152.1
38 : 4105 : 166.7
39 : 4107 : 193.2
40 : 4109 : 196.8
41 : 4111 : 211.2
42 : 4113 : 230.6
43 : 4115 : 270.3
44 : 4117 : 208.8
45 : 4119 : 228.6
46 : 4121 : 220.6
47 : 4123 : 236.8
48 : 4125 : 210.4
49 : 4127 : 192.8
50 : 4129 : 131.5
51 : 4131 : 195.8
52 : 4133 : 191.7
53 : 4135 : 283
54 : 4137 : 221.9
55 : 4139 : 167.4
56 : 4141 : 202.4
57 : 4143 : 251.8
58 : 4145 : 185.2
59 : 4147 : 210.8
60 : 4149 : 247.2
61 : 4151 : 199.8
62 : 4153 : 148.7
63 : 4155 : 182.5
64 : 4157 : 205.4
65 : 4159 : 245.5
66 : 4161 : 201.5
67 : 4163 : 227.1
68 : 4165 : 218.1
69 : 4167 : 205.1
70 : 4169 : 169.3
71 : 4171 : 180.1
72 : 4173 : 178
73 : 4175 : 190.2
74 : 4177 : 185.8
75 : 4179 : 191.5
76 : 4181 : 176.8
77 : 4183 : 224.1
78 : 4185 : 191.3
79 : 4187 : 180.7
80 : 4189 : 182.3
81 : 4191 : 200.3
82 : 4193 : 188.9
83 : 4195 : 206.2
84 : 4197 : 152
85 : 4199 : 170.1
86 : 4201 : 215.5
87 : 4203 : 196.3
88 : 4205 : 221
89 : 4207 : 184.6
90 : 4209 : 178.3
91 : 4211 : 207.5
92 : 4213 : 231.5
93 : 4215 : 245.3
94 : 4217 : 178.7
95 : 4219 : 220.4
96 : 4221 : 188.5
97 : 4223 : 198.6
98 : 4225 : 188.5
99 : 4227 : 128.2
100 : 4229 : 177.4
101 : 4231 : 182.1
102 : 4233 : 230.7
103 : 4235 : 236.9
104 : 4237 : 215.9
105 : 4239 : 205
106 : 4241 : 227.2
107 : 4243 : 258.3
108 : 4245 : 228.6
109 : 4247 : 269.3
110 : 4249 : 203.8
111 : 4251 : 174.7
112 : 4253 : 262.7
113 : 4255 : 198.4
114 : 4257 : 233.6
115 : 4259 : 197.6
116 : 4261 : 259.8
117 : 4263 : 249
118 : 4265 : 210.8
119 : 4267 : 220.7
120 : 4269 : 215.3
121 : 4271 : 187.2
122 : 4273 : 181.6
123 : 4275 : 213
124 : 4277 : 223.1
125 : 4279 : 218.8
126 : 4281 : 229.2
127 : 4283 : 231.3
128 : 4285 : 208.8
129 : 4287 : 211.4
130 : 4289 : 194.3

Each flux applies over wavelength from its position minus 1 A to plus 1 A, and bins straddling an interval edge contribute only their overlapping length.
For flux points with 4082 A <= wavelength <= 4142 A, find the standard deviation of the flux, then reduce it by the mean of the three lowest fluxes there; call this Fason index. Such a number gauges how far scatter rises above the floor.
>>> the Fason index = -114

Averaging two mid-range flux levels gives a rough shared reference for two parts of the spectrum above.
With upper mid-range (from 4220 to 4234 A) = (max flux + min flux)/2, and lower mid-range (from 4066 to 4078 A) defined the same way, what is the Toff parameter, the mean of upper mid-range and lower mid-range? 184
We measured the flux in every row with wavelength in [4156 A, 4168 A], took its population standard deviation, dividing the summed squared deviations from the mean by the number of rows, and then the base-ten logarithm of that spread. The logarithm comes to 1.19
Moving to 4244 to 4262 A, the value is 1.50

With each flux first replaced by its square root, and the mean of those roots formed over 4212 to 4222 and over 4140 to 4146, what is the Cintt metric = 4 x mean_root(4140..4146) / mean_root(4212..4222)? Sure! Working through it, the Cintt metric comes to 4.00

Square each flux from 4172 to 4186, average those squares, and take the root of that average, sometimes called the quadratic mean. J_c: 192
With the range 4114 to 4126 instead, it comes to 230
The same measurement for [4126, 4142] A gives 202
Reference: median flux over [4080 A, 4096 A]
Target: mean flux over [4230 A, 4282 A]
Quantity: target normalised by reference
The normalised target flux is 1.00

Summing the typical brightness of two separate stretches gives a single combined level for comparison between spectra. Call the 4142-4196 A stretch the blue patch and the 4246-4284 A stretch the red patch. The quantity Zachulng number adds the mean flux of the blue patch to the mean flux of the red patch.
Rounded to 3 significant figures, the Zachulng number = 419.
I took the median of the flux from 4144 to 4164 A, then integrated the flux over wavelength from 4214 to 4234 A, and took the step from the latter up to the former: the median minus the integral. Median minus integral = -3673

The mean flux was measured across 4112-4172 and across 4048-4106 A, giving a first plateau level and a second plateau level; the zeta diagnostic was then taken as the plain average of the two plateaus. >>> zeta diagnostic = 204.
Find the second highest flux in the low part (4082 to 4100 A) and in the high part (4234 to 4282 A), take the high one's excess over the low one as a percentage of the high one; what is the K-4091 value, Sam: 10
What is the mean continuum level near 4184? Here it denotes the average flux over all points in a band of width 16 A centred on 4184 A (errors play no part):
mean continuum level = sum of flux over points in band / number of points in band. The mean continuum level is 192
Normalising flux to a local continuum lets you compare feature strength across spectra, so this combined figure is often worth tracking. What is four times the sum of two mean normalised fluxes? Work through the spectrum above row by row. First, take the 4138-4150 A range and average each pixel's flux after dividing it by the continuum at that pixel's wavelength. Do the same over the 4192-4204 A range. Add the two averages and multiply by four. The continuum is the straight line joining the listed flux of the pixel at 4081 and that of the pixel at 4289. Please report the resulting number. 7.9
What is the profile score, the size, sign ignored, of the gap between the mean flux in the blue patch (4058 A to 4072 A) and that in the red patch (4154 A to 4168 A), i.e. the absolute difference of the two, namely 22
